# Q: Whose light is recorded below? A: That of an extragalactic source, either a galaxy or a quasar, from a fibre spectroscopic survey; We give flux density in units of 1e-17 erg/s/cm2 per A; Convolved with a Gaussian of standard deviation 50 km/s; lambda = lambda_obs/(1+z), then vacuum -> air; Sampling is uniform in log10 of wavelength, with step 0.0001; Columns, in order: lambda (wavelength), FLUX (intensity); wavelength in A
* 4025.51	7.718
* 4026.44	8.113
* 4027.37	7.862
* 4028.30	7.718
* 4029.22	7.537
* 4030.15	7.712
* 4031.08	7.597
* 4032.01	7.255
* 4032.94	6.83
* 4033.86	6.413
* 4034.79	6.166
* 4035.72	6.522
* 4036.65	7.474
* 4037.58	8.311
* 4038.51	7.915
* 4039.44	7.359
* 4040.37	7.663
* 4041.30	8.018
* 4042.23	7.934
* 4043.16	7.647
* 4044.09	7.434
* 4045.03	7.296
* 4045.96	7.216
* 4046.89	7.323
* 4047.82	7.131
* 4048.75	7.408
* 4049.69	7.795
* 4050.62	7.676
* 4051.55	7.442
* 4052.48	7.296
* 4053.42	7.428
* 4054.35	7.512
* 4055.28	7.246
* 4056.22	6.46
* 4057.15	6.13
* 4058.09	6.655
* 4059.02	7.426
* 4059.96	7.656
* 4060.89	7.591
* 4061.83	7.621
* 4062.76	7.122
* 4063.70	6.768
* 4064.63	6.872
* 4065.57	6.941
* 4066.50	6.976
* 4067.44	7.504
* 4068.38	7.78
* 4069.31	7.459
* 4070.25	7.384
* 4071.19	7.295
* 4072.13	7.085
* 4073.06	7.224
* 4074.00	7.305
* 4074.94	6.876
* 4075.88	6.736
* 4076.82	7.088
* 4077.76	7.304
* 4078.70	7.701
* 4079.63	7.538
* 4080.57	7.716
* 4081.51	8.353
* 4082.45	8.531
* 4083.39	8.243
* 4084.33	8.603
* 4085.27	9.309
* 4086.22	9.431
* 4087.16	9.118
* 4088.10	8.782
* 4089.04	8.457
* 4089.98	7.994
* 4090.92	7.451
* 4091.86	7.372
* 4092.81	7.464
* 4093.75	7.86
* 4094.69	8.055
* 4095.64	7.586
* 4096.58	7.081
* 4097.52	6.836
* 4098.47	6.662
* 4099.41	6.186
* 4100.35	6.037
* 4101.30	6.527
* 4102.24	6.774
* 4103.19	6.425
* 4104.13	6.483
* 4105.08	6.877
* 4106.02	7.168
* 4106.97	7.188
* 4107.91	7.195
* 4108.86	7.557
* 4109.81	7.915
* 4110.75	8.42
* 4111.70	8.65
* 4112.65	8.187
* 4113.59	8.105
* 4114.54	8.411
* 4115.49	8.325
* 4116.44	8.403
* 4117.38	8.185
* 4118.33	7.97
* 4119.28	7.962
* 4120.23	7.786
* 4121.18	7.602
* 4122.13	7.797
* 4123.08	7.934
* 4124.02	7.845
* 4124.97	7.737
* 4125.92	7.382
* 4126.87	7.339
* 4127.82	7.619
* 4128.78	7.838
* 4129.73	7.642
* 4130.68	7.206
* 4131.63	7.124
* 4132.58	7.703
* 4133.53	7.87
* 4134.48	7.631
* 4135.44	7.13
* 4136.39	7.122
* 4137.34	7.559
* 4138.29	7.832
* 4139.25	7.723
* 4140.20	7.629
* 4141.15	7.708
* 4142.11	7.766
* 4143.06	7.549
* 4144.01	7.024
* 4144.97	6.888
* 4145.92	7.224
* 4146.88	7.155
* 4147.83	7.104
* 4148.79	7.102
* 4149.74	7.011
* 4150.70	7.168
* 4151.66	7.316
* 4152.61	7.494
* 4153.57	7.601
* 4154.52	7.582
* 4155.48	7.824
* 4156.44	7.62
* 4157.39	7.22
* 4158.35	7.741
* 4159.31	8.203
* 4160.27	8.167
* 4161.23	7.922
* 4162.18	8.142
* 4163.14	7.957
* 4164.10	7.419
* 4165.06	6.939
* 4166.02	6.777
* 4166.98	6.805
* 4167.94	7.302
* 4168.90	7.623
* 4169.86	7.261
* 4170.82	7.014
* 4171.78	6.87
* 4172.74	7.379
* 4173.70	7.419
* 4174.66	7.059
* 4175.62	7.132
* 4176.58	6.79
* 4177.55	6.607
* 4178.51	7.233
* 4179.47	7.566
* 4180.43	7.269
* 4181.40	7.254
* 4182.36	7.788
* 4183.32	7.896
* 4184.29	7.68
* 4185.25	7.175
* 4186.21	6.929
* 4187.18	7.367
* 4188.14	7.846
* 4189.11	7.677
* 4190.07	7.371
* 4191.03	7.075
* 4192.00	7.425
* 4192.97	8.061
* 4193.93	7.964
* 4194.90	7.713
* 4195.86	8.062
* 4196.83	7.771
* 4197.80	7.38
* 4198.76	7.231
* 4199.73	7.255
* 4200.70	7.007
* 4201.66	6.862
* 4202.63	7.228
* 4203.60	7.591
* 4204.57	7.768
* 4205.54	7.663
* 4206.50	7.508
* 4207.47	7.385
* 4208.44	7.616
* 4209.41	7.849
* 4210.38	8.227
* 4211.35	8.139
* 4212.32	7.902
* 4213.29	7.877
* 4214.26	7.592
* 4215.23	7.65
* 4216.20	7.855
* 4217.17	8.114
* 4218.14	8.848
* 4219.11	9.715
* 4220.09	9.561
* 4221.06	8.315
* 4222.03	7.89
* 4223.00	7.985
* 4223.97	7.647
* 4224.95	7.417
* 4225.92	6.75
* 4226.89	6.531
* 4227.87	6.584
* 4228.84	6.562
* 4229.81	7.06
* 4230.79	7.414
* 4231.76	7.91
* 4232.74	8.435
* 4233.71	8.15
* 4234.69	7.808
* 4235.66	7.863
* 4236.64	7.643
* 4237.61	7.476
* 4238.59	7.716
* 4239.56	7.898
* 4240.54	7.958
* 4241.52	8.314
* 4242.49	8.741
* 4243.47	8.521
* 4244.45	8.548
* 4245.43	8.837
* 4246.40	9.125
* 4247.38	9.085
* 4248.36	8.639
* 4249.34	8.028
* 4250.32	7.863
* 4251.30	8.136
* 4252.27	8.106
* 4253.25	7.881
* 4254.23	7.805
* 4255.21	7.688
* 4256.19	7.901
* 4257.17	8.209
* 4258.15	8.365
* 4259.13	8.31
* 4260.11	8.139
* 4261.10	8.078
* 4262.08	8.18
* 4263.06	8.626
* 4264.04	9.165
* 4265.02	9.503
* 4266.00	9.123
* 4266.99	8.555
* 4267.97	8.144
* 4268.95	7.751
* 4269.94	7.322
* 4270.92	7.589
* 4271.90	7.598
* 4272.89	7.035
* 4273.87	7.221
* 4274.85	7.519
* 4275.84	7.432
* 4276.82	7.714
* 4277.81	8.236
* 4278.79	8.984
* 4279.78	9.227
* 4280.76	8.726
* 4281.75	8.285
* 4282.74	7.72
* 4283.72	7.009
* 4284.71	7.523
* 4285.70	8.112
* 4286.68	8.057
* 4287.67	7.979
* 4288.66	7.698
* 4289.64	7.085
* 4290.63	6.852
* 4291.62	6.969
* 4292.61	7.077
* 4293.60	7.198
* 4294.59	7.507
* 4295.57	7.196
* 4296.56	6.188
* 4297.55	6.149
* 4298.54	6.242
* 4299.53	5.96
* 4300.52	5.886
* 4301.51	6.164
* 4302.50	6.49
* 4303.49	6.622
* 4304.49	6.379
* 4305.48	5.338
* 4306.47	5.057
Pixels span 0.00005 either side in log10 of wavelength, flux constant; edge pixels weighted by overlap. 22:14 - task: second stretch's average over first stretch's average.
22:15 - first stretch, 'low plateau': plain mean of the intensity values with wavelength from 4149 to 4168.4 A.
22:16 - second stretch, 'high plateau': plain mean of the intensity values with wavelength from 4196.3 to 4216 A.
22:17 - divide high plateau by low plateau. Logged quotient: 1.01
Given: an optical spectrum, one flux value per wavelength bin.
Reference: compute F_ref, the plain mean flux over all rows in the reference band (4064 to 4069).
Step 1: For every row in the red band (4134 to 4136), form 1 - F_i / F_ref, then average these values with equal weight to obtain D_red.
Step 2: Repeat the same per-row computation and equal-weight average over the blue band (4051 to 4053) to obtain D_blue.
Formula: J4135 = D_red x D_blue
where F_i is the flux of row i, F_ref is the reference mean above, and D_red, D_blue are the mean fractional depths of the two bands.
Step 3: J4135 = 0.0005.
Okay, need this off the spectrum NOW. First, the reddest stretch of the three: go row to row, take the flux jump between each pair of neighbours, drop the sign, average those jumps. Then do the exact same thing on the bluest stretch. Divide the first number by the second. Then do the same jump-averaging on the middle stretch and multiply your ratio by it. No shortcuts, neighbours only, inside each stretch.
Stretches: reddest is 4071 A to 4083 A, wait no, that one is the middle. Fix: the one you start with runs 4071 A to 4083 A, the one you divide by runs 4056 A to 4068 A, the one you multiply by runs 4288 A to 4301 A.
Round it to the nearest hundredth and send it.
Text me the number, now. 0.24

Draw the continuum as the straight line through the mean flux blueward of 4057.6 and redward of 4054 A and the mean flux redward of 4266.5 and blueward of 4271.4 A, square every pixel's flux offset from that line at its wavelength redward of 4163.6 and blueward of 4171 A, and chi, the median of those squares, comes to 0.10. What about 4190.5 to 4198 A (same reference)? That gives 0.12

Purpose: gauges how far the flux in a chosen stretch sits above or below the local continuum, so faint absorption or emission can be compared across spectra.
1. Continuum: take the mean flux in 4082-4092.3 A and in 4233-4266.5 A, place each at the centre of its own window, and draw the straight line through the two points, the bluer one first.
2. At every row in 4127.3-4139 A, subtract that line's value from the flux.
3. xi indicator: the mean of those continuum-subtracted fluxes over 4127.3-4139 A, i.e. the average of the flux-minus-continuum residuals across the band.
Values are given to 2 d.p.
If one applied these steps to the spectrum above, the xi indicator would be -0.90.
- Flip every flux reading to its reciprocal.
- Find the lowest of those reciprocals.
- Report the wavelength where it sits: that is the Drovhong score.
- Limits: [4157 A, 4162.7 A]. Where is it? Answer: 4159.31 A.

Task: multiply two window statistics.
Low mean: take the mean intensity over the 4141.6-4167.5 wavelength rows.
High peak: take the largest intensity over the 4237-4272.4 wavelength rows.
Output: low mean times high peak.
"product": 70.6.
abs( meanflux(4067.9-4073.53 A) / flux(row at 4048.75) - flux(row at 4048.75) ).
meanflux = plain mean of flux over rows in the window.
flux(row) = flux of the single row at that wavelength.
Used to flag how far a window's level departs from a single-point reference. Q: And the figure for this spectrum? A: 6.41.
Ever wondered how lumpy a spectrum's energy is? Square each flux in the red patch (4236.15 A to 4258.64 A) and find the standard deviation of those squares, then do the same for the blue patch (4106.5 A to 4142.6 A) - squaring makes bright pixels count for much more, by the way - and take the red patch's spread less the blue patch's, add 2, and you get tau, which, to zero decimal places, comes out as 4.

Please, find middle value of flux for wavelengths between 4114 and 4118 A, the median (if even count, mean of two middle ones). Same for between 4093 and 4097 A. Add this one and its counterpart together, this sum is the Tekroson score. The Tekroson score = 16.1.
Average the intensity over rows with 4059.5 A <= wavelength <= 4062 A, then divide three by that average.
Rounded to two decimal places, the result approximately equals 0.39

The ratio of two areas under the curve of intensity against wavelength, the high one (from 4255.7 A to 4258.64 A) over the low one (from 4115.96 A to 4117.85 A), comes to 1.5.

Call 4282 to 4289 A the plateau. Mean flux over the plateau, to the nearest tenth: 7.7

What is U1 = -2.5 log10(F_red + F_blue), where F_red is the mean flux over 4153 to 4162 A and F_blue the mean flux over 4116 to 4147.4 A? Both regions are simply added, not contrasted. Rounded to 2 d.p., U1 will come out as -2.97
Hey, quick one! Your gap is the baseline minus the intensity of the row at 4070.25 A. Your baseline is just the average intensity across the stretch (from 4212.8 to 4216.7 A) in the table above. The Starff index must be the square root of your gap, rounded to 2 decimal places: 0.60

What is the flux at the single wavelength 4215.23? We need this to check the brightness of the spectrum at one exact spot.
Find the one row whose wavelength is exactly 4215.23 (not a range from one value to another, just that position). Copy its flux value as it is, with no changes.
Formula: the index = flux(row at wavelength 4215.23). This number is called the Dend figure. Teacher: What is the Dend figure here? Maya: 7.65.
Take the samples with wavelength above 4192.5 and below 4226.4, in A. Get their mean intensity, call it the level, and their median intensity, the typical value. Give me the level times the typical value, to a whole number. 61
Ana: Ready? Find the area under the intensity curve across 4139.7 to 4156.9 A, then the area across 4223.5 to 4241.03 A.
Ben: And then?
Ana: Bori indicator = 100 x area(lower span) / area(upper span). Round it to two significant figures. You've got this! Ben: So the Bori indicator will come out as 97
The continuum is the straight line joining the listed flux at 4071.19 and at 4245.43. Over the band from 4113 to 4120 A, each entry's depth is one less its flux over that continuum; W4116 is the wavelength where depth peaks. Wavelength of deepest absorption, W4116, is 4119.28 A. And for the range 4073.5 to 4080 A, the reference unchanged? 4075.88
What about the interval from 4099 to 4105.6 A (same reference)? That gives 4100.35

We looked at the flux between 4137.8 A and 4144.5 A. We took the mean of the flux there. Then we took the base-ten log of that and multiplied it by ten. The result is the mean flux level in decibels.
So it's 8.81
